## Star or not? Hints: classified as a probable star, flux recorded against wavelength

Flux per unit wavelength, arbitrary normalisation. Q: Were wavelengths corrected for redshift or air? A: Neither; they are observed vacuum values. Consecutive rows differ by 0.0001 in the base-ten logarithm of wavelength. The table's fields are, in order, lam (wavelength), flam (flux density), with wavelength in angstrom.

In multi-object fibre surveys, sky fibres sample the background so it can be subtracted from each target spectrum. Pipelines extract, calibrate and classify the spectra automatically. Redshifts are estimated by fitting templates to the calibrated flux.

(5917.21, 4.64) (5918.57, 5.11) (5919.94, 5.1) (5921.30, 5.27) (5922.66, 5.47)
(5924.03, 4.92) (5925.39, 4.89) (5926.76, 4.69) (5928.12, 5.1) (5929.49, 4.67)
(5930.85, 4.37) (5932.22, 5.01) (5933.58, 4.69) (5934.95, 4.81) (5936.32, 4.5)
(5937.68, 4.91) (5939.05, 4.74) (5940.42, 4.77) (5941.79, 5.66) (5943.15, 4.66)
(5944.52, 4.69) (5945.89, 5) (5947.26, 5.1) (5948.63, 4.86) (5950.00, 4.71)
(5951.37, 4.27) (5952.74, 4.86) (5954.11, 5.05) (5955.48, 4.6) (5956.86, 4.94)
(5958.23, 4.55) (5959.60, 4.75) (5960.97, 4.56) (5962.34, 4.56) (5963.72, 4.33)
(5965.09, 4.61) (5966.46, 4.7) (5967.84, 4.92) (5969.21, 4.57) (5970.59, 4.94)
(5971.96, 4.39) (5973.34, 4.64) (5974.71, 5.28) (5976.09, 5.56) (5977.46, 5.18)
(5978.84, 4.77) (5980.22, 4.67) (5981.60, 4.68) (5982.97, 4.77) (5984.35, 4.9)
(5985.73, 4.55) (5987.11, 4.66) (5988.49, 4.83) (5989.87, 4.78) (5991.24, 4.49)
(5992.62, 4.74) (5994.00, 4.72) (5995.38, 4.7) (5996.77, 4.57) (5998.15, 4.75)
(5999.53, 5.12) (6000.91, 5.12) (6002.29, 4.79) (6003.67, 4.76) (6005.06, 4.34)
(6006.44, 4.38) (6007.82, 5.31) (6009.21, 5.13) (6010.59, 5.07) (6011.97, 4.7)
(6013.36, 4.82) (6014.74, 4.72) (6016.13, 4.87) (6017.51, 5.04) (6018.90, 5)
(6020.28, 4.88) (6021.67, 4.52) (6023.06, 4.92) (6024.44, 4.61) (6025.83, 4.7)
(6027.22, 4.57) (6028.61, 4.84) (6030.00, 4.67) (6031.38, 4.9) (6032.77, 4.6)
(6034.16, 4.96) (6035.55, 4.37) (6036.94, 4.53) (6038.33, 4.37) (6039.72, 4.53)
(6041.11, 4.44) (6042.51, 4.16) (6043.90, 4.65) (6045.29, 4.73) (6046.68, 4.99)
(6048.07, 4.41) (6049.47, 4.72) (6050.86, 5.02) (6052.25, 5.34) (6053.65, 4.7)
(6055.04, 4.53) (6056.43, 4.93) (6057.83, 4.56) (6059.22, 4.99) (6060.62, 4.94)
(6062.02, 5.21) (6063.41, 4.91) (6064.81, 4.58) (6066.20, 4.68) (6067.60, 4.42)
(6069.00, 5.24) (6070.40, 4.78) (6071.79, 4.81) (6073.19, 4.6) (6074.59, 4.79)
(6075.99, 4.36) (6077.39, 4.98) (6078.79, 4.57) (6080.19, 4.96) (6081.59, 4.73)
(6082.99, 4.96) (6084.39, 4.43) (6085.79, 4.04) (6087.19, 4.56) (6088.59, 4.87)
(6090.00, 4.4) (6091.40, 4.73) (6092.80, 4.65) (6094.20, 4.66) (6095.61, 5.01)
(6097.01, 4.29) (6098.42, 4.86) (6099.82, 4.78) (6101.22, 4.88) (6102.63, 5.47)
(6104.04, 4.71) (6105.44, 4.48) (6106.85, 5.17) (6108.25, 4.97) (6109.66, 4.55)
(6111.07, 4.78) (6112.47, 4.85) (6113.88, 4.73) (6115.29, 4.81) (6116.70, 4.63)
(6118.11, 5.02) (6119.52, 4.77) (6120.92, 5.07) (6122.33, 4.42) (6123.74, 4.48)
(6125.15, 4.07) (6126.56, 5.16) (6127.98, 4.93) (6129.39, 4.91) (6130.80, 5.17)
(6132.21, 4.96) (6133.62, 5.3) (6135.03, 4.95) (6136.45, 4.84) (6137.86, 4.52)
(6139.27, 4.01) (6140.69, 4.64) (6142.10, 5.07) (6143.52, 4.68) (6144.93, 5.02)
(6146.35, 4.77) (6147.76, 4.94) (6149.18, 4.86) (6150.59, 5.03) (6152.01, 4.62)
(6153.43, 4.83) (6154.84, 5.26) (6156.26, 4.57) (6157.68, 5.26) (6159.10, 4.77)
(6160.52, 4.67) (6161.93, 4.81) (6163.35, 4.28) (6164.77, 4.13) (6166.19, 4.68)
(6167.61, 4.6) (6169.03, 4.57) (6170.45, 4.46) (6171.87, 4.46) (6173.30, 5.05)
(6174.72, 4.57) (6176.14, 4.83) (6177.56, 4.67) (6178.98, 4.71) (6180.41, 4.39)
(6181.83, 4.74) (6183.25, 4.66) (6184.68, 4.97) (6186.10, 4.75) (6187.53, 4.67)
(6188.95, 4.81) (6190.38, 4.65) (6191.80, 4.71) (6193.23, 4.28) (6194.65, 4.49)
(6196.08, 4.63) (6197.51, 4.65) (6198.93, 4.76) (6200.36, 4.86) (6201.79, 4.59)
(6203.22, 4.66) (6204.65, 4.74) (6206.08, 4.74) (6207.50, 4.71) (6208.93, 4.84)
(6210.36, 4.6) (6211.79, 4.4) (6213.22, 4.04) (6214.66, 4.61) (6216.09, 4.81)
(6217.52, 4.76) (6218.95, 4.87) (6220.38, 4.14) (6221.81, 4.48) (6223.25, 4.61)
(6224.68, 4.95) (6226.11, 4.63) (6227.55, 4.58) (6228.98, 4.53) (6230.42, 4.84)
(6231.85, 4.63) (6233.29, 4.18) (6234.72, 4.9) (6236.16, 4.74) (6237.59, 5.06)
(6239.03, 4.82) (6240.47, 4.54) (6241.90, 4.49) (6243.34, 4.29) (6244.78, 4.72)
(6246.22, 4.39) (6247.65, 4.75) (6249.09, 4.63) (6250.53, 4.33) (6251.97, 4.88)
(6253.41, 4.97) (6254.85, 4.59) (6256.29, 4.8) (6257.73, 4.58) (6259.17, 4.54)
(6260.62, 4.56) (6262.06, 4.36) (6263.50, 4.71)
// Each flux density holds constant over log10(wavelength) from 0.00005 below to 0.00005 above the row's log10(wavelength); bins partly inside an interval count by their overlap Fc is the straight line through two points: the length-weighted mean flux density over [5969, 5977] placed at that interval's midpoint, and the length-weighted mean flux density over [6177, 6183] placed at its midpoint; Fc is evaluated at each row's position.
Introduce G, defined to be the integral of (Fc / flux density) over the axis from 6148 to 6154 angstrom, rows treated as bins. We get 5.8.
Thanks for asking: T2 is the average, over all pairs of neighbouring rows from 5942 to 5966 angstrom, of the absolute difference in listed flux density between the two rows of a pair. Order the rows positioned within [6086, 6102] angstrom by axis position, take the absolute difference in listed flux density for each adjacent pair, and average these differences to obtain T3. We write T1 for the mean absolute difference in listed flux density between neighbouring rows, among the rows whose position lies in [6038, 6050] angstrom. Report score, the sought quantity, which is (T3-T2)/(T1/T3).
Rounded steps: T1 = 0.281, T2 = 0.258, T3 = 0.302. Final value 0.047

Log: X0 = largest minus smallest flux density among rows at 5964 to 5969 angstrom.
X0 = 0.31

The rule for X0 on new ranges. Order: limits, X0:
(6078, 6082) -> 0.39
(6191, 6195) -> 0.43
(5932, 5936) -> 0.32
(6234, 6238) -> 0.32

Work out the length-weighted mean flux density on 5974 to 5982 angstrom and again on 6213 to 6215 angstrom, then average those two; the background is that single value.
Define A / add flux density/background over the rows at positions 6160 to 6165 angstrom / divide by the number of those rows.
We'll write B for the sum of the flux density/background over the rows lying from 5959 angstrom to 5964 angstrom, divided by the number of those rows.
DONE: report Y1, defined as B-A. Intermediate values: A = 0.96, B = 0.97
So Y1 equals 0.017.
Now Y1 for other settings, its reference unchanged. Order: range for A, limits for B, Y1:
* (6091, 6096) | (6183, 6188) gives 0.000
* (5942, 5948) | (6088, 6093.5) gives -0.043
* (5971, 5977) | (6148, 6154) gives -0.028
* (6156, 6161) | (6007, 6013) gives 0.050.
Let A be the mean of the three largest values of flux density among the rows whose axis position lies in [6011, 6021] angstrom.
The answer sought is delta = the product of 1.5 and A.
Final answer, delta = 7.46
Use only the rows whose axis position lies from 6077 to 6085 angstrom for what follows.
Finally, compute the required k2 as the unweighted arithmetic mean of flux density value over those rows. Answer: 4.772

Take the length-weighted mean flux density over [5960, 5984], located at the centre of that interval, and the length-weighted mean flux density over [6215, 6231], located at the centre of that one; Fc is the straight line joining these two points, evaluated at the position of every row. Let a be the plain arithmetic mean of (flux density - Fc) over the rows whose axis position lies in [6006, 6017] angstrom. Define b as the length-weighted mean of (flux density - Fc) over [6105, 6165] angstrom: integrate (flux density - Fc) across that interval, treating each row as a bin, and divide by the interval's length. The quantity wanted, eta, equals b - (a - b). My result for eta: 0.1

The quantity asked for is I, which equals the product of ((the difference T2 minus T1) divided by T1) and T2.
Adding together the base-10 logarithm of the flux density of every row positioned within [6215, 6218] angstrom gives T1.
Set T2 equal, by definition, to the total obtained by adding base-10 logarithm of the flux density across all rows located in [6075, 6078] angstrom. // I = -0.023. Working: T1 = 1.36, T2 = 1.337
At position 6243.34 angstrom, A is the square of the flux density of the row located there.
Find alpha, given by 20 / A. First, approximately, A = 18.4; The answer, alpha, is 1.09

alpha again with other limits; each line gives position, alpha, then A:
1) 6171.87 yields 1.01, 19.9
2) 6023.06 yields 0.83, 24.2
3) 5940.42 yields 0.88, 22.8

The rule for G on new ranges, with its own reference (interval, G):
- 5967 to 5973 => 6.3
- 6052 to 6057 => 5.0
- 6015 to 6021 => 5.9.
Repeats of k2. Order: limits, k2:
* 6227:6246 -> 4.640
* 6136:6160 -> 4.805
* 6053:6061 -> 4.775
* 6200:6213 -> 4.682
